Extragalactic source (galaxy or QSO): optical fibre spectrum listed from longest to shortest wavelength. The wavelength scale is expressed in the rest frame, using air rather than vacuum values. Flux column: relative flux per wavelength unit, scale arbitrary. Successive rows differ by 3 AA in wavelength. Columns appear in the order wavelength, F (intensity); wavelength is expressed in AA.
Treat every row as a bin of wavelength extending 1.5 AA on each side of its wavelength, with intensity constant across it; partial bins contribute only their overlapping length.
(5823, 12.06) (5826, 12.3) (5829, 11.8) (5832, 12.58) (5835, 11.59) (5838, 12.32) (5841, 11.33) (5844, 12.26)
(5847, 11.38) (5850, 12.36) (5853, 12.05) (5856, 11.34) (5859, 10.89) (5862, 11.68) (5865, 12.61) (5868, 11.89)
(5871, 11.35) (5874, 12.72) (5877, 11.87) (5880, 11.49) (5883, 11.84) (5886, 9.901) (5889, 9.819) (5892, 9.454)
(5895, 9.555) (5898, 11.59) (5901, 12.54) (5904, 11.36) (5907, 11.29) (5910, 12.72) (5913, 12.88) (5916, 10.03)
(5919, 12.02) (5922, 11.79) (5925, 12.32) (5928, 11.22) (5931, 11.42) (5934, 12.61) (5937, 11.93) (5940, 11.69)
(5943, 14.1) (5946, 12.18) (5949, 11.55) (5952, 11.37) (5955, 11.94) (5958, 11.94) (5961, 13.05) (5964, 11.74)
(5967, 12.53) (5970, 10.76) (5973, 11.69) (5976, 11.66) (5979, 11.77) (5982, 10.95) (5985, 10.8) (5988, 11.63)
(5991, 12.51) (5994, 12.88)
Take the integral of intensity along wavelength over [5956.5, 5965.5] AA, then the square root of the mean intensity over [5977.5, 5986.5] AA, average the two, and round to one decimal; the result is 56.8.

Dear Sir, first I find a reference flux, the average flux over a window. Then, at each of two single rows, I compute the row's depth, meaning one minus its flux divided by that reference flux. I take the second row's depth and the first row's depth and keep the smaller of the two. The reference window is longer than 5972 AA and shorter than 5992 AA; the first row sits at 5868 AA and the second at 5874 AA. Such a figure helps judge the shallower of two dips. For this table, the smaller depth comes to -0.10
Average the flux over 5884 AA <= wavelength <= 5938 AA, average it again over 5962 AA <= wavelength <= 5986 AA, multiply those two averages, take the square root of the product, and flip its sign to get -11.4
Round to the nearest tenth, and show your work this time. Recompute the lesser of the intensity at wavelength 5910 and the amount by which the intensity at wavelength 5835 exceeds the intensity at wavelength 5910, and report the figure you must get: -1.1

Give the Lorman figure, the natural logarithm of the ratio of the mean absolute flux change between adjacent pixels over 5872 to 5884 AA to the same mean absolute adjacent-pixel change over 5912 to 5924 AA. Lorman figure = -1.2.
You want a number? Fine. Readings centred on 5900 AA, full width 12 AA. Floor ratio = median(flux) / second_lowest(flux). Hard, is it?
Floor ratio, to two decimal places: 1.01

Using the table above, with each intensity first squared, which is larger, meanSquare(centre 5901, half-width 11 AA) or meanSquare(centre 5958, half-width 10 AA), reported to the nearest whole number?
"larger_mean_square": 145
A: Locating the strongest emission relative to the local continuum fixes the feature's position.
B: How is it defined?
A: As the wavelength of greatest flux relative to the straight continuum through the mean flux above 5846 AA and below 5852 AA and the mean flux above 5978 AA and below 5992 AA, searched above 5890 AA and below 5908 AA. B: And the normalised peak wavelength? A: 5901 AA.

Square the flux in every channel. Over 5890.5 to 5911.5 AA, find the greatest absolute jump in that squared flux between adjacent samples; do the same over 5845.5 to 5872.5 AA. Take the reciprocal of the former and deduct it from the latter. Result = 23.2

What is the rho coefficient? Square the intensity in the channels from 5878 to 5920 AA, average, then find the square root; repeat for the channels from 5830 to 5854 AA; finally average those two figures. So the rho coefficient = 11.6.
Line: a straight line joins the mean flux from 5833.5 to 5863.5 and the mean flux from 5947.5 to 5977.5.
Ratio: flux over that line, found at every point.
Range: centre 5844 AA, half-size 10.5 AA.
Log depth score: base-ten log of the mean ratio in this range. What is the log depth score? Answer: 0.0067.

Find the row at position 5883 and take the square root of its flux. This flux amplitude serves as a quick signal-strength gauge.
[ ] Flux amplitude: 3.44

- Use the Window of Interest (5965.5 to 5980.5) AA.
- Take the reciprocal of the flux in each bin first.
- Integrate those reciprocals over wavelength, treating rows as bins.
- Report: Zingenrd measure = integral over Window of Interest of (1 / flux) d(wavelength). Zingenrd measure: 1.29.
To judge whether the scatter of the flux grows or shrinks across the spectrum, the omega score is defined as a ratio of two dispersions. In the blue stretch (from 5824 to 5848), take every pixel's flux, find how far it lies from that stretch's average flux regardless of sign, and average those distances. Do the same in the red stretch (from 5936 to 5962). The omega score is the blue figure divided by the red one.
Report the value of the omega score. 0.68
